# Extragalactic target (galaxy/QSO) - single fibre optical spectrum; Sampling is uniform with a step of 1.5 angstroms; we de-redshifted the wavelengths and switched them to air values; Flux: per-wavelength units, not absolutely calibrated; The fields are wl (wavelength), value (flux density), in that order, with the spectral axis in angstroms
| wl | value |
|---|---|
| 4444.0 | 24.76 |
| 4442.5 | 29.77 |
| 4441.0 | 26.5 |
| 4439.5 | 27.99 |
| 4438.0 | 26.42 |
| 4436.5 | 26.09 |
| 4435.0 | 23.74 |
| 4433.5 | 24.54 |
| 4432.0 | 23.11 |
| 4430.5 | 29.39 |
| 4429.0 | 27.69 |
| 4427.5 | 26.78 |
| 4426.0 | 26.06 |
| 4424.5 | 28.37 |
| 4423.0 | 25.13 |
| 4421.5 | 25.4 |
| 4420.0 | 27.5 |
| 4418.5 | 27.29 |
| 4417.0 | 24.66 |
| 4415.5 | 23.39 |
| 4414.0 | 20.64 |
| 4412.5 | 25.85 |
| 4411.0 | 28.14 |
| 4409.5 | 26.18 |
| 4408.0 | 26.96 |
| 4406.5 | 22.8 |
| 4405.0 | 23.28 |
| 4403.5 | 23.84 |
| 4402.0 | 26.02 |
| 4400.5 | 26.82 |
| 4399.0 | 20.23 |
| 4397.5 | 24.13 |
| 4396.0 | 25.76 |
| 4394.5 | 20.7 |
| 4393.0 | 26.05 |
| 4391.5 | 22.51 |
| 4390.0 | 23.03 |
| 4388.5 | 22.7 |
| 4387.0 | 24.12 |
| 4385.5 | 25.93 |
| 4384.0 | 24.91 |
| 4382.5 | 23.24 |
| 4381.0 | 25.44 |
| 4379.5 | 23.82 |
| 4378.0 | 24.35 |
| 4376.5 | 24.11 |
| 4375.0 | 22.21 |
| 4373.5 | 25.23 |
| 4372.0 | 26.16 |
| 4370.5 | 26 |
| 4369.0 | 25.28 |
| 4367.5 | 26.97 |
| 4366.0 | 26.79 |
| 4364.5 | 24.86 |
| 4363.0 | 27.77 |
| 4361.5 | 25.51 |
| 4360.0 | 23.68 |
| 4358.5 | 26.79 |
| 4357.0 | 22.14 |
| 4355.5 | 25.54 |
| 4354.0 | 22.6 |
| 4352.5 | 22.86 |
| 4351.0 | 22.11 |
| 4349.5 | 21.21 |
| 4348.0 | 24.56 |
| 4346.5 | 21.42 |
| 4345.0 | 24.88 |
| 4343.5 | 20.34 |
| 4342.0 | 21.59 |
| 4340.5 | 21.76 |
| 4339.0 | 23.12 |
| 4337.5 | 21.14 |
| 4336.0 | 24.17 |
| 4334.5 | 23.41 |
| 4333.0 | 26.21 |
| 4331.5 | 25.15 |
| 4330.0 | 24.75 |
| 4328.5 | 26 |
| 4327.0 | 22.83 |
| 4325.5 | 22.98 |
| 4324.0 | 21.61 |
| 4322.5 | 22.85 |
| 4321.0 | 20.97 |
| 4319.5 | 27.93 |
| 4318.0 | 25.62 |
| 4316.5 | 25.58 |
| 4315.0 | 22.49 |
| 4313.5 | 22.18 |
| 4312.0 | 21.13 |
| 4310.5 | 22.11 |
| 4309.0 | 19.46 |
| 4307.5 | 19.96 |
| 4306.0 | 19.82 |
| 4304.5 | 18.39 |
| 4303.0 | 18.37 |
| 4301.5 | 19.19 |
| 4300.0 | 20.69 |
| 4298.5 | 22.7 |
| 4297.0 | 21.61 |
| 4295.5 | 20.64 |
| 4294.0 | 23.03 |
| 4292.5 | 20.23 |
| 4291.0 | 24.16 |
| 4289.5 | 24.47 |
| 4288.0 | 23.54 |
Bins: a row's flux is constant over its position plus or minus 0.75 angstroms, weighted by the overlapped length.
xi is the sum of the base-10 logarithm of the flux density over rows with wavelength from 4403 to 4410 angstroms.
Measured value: 6.95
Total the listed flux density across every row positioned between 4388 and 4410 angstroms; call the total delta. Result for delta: 361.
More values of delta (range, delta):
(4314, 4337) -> 363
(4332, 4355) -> 341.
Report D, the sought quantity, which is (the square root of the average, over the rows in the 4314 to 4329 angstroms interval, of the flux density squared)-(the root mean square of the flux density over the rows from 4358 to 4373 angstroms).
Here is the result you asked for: -2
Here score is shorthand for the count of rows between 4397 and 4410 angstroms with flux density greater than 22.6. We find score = 8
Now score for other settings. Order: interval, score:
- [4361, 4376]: 9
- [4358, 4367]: 6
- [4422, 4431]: 6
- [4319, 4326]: 3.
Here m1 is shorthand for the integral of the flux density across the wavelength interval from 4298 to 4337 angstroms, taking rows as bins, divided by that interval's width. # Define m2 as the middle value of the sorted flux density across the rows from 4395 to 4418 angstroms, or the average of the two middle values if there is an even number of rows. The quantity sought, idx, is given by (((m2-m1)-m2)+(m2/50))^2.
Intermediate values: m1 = 22.5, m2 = 24.7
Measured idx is 486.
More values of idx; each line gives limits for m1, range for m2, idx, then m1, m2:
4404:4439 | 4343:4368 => 632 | 25.6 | 24.6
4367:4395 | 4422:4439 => 569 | 24.4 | 26.1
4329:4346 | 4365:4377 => 521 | 23.3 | 25.6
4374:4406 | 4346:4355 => 553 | 24.0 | 22.4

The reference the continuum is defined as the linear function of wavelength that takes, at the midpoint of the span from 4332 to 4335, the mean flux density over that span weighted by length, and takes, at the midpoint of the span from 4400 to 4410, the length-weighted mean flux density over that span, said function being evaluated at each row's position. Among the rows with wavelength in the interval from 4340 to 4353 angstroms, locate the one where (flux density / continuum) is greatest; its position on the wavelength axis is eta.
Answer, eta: 4345.0 angstroms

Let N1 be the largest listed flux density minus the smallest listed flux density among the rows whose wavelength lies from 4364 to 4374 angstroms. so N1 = 2.1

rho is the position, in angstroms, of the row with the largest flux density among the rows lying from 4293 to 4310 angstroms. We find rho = 4294.0 angstroms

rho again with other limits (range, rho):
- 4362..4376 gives 4363.0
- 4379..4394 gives 4393.0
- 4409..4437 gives 4430.5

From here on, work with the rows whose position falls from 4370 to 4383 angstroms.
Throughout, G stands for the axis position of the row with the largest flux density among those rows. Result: 4372.0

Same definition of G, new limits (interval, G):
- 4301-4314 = 4313.5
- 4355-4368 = 4363.0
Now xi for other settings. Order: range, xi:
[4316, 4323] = 6.94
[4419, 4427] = 7.11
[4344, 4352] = 6.79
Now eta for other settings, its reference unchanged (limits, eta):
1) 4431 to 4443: 4442.5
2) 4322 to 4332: 4328.5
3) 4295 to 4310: 4298.5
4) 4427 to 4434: 4430.5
